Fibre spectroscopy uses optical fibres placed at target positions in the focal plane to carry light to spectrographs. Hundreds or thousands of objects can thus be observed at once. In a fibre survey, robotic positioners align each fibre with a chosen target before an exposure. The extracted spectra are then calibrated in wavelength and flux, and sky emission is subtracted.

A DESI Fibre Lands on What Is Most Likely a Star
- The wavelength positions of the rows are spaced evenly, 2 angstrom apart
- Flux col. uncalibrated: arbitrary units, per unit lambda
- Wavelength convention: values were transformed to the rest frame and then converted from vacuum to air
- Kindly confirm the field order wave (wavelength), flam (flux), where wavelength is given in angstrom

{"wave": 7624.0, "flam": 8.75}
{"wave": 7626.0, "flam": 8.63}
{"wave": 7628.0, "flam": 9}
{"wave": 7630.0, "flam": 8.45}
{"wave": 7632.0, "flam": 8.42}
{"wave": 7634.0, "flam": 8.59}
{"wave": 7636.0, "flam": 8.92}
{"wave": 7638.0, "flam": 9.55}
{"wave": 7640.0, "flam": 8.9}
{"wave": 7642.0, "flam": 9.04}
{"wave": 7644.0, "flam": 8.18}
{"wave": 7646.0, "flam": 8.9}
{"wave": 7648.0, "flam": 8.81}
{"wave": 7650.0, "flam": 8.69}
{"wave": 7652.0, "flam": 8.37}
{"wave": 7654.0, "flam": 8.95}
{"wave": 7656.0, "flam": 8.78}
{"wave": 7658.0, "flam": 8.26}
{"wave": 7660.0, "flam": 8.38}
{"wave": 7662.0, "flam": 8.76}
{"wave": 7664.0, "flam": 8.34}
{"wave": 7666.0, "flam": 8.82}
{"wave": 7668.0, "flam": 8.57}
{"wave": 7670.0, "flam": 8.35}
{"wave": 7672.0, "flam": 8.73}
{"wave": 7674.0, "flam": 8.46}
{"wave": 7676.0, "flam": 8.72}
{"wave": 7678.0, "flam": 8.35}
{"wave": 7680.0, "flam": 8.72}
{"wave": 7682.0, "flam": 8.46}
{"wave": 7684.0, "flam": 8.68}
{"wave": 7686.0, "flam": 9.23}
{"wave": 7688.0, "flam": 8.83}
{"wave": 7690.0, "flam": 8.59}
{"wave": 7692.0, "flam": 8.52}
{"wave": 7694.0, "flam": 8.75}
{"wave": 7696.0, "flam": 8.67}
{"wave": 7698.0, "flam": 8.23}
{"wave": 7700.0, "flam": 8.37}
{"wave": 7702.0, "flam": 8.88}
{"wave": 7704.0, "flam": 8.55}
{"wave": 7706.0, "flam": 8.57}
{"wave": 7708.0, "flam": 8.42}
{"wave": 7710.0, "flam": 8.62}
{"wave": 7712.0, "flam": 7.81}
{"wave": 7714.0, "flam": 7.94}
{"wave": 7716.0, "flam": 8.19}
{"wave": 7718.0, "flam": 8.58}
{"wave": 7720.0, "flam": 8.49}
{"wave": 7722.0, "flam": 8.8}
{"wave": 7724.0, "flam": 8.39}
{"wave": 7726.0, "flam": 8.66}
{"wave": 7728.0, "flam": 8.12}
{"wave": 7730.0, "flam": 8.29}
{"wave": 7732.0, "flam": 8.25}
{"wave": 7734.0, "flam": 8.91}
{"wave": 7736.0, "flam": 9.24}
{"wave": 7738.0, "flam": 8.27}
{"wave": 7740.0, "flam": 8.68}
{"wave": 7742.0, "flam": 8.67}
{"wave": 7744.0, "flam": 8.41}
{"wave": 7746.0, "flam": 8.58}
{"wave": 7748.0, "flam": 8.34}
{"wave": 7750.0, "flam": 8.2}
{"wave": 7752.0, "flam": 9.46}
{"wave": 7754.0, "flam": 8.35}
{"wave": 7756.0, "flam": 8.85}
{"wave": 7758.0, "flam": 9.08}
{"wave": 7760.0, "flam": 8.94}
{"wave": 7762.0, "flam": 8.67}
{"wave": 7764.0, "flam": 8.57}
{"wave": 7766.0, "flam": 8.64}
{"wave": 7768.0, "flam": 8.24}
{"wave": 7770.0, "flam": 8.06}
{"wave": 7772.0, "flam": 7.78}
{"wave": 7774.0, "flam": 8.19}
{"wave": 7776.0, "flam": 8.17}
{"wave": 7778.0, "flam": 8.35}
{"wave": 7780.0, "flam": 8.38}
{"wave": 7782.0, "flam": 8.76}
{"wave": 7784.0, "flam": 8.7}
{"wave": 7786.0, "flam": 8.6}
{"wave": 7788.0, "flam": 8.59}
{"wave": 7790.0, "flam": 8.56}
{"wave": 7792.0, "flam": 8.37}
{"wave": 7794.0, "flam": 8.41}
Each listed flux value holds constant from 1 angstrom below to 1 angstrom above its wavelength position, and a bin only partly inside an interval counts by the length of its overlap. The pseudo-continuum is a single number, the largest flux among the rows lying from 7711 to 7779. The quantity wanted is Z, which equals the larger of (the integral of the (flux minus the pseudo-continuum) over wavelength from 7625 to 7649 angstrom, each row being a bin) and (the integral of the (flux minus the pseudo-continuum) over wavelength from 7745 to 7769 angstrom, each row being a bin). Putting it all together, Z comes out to -16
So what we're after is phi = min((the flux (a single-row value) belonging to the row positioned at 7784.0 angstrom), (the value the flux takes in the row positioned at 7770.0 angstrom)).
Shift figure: 8.1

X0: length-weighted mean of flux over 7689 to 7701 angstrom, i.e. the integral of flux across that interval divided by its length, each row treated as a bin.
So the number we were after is 8.52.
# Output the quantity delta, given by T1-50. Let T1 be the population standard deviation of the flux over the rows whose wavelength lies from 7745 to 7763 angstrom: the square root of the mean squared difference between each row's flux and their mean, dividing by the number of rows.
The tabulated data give -49.6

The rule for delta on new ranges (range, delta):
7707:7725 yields -49.7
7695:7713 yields -49.7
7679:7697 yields -49.8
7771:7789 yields -49.7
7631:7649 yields -49.6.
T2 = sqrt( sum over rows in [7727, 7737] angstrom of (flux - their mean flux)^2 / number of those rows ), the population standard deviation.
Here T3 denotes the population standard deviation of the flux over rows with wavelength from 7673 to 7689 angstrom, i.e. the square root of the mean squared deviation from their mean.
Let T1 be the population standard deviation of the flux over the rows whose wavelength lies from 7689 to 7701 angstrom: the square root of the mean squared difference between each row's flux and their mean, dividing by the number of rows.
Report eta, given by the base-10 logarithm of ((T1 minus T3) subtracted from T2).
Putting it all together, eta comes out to -0.29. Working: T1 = 0.18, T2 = 0.44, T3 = 0.26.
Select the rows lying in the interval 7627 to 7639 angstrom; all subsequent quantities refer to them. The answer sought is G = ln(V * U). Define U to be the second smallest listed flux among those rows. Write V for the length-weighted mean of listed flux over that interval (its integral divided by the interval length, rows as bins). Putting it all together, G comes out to 4.31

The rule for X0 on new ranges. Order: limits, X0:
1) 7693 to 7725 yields 8.45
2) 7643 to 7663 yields 8.61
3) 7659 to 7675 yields 8.55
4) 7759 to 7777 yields 8.36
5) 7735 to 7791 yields 8.55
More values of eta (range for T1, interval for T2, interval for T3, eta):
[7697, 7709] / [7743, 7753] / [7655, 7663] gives -0.32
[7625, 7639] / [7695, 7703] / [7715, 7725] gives -1.06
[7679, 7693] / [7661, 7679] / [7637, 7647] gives -0.41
